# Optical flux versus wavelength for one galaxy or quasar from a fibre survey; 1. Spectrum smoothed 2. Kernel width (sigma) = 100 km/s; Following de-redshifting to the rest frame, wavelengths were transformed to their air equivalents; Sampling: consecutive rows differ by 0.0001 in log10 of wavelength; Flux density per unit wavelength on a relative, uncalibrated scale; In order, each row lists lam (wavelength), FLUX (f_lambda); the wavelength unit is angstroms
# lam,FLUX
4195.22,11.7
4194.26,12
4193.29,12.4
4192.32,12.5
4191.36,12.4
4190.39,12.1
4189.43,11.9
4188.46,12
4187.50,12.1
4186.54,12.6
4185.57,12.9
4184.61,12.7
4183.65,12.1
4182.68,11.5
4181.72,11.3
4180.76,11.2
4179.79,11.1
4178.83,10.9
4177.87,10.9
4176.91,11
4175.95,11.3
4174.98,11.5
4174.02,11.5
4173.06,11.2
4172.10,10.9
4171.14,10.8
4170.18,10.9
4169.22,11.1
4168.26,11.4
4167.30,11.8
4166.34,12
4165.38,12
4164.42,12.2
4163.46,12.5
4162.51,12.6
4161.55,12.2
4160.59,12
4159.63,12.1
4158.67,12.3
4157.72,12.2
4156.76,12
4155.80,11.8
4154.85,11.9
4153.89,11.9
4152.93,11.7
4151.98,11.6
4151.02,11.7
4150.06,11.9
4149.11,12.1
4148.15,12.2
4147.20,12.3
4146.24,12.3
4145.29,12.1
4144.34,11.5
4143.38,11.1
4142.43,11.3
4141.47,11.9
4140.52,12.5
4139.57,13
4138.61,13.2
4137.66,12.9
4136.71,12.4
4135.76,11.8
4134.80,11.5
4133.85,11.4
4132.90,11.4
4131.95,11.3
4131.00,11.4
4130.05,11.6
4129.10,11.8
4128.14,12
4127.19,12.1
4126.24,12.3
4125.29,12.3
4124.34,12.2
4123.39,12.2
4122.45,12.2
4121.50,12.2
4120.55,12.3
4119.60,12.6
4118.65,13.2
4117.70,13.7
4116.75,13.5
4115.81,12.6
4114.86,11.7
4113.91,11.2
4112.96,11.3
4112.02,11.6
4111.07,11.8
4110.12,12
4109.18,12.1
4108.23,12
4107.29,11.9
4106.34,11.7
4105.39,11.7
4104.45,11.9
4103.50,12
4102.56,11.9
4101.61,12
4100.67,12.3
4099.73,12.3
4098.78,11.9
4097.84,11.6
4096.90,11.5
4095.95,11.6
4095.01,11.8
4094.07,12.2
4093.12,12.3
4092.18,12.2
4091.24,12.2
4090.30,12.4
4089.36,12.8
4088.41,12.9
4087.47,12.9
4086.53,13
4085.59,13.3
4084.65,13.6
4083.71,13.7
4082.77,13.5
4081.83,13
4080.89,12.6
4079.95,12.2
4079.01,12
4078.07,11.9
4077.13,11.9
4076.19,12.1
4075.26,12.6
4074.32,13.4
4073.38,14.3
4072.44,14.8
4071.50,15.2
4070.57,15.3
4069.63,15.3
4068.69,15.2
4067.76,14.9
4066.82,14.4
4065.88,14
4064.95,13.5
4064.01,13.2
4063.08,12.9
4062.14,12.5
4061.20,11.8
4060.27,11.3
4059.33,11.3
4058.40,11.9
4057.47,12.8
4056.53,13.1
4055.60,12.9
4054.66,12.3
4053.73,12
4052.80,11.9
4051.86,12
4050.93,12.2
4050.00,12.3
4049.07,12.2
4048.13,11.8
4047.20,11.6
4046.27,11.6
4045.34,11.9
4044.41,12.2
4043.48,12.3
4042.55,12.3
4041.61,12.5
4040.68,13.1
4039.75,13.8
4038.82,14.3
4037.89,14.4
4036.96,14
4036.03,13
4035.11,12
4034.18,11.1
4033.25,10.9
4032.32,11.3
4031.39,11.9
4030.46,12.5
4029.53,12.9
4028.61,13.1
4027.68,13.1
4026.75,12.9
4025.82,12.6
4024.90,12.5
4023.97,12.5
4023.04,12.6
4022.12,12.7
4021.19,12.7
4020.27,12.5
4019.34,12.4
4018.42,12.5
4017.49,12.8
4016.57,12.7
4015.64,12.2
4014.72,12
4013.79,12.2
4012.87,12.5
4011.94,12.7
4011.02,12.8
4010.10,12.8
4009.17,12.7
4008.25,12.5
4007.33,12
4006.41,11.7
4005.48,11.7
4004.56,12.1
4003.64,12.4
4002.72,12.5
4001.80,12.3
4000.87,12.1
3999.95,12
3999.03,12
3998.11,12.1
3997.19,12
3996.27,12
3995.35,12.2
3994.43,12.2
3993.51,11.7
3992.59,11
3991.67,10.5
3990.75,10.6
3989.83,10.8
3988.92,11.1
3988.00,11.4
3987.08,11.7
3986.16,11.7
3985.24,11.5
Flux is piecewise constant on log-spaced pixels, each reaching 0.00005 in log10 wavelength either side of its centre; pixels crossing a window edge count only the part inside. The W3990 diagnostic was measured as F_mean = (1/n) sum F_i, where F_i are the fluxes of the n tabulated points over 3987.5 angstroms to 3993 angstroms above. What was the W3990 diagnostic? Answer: 10.9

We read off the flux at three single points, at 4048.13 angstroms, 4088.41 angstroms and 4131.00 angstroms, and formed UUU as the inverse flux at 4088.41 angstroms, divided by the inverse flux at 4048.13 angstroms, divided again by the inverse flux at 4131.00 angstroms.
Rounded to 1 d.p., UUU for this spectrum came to 10.4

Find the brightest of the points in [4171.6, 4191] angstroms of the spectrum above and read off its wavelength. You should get 4185.57 angstroms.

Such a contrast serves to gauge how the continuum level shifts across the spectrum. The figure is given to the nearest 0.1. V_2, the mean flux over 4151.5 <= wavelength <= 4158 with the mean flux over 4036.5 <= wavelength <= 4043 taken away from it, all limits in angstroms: -1.6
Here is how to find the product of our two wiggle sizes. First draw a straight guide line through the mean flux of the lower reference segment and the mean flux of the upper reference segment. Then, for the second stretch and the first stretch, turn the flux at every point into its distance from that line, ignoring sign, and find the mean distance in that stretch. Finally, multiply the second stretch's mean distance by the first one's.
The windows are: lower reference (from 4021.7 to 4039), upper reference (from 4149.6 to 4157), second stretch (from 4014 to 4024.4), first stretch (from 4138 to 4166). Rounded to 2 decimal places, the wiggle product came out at 0.09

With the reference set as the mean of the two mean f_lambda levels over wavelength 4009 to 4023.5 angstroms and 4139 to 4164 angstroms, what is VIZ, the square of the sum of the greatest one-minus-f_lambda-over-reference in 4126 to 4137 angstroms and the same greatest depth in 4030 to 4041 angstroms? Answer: 0.04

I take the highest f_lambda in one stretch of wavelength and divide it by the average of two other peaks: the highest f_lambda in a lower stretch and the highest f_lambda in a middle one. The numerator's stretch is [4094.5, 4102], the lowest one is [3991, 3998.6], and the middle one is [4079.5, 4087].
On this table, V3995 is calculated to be 0.95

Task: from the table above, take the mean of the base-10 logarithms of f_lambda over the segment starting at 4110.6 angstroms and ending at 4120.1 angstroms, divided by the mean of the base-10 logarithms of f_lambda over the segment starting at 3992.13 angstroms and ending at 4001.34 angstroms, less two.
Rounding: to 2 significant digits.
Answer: -0.99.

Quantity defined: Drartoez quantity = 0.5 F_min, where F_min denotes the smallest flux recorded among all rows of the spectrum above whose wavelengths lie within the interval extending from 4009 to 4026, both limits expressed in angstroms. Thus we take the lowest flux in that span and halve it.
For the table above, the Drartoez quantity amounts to 6.00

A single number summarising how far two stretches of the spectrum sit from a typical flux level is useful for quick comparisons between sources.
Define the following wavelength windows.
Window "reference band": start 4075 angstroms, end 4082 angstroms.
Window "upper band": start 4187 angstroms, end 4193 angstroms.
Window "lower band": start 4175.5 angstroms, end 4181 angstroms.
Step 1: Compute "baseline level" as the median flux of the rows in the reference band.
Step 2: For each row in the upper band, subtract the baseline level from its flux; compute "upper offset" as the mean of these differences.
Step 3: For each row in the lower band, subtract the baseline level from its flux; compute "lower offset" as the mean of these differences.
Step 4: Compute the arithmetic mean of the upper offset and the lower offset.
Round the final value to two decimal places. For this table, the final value -0.53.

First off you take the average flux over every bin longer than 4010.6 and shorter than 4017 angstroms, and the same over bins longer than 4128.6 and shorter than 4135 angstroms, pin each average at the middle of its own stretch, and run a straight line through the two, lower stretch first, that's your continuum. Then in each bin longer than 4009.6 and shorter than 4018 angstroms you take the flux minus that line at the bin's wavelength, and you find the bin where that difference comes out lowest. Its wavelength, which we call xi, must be 4014.72 angstroms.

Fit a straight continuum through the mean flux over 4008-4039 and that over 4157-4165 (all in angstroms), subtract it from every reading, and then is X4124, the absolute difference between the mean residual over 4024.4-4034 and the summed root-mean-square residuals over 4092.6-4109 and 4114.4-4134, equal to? 1.4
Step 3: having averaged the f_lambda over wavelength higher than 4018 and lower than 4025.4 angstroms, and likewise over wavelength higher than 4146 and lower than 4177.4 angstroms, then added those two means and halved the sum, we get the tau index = 12.17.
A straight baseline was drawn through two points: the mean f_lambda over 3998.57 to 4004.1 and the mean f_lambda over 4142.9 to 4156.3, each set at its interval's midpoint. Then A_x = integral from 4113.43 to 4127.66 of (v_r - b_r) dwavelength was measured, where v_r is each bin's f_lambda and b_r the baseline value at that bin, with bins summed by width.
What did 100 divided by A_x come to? 14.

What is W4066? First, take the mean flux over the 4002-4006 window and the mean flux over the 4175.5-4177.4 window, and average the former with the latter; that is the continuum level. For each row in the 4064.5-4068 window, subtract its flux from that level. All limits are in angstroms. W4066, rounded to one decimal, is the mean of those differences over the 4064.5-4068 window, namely -2.5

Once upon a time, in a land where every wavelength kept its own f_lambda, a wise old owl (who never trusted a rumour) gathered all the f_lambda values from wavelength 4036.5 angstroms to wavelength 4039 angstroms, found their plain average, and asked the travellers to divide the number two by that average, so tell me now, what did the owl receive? 0.141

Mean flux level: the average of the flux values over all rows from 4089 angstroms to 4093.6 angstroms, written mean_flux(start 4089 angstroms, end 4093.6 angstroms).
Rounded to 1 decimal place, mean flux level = 12.4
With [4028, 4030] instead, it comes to 13.0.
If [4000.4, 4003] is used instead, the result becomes 12.3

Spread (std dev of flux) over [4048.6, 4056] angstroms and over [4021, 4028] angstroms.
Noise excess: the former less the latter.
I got 0.10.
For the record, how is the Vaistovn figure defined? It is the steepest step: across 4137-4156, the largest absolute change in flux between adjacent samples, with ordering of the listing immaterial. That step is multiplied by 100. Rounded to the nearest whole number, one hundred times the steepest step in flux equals 60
